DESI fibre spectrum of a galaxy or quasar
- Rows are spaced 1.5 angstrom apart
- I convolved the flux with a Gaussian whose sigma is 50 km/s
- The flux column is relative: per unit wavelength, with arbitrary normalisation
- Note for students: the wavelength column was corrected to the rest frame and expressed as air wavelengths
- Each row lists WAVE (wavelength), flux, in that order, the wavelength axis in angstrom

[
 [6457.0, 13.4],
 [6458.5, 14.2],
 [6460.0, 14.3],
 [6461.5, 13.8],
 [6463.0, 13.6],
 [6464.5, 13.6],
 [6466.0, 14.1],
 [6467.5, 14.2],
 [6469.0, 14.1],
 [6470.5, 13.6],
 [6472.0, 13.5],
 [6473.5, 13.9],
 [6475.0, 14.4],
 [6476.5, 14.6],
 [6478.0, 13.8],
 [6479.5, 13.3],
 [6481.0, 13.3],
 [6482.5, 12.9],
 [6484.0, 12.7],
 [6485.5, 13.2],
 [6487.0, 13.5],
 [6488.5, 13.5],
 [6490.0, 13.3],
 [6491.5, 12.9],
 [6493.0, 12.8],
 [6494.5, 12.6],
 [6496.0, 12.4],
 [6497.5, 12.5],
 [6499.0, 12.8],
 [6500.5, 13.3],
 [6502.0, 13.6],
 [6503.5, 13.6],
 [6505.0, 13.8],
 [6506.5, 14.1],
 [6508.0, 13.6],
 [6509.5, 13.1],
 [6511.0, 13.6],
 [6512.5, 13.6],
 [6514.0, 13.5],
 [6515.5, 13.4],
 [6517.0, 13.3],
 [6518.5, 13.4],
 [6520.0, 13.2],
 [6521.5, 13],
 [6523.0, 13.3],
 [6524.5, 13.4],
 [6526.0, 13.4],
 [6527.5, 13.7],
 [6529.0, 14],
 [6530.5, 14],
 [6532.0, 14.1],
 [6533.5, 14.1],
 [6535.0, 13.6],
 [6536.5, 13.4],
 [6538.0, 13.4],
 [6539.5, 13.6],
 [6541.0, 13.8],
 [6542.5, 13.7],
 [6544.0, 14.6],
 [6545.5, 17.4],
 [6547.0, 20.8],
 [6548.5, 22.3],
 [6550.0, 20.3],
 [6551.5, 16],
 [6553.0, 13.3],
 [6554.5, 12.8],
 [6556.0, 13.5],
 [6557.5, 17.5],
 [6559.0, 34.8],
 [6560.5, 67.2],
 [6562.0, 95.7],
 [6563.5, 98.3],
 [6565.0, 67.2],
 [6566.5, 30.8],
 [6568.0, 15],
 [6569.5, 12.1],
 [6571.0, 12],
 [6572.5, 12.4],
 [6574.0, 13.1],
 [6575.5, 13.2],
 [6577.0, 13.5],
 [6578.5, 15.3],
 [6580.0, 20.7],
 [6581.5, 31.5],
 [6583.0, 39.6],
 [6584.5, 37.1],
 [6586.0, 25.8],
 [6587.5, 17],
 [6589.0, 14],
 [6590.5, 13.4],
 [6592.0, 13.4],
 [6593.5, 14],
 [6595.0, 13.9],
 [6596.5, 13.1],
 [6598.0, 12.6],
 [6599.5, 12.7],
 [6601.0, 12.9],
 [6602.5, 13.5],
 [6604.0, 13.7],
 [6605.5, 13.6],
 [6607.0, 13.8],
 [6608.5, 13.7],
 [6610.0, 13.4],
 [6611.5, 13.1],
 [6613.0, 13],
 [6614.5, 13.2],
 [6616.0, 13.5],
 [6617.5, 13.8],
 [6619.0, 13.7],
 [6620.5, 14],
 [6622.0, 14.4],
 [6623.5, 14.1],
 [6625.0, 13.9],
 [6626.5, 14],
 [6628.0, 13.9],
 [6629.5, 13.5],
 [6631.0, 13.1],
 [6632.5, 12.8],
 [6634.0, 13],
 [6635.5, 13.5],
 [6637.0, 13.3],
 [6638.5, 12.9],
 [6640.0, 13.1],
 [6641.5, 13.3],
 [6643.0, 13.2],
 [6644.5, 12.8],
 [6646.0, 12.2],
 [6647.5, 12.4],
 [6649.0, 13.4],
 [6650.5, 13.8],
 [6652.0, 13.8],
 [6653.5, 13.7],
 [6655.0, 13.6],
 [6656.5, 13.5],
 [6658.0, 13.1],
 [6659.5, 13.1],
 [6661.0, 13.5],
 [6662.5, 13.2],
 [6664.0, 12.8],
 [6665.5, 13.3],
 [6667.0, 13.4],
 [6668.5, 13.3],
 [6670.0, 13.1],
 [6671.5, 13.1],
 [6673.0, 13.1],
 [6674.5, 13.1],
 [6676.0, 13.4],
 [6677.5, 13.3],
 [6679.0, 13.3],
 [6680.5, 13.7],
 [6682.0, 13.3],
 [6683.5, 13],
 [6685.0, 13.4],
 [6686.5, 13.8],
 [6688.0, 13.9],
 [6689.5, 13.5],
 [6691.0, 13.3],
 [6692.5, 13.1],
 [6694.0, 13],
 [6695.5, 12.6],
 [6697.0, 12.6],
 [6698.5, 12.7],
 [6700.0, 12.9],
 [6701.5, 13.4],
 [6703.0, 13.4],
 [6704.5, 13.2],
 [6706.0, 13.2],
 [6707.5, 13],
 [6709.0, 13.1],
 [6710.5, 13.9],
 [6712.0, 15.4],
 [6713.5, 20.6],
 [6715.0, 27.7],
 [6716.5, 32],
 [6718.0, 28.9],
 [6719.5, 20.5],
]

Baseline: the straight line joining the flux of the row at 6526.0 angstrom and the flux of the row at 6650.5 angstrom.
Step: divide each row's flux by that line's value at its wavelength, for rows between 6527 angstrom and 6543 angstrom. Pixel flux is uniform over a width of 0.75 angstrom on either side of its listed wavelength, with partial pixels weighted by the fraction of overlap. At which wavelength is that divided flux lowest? 6538.0 angstrom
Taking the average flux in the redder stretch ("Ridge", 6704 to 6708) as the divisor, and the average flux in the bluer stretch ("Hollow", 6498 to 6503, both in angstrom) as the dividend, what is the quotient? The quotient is 1.01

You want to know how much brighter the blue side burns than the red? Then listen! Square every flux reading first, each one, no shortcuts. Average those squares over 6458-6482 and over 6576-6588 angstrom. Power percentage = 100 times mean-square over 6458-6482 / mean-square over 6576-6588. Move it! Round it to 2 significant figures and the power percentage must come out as 27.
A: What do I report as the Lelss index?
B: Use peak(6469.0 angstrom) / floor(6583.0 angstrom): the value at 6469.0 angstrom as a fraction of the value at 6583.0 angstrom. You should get 0.36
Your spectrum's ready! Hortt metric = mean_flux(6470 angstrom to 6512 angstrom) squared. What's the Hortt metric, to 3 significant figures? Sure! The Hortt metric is 179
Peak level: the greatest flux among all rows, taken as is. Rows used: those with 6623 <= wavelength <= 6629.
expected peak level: 14.1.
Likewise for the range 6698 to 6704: 13.4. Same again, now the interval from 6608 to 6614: 13.7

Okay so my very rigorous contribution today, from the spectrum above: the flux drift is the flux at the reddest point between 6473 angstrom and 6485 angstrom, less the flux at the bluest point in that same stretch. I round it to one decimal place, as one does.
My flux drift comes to -1.2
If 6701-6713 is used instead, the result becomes 2.0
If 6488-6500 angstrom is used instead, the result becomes -0.7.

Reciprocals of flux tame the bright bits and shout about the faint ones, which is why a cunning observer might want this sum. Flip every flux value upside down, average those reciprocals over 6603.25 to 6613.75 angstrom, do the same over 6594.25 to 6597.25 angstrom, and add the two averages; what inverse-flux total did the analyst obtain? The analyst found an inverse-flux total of 0.148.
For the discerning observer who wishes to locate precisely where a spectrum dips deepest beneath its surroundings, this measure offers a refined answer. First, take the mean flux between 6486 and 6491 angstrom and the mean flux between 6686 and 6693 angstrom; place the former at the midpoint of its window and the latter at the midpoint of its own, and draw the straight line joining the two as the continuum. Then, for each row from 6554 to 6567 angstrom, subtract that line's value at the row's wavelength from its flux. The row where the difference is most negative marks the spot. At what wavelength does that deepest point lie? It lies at 6554.5 angstrom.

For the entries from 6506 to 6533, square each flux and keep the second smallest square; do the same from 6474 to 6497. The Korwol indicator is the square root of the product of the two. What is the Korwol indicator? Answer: 165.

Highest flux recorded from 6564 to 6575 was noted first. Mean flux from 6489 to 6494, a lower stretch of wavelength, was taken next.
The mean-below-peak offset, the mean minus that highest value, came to -54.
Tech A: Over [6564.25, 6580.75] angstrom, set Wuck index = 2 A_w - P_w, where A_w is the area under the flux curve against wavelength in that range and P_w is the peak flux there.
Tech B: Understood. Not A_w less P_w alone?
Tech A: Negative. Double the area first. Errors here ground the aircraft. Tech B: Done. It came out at 609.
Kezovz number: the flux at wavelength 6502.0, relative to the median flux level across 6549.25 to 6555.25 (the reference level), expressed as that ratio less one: -0.07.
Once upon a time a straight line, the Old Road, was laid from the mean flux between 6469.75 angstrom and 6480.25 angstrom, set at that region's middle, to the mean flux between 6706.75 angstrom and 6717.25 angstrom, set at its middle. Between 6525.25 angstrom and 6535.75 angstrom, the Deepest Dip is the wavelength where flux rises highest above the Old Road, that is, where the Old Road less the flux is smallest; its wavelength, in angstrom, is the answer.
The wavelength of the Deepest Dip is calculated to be 6532.0 angstrom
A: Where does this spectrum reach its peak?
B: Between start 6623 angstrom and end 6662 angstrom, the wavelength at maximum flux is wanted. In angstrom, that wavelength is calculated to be 6623.5 angstrom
